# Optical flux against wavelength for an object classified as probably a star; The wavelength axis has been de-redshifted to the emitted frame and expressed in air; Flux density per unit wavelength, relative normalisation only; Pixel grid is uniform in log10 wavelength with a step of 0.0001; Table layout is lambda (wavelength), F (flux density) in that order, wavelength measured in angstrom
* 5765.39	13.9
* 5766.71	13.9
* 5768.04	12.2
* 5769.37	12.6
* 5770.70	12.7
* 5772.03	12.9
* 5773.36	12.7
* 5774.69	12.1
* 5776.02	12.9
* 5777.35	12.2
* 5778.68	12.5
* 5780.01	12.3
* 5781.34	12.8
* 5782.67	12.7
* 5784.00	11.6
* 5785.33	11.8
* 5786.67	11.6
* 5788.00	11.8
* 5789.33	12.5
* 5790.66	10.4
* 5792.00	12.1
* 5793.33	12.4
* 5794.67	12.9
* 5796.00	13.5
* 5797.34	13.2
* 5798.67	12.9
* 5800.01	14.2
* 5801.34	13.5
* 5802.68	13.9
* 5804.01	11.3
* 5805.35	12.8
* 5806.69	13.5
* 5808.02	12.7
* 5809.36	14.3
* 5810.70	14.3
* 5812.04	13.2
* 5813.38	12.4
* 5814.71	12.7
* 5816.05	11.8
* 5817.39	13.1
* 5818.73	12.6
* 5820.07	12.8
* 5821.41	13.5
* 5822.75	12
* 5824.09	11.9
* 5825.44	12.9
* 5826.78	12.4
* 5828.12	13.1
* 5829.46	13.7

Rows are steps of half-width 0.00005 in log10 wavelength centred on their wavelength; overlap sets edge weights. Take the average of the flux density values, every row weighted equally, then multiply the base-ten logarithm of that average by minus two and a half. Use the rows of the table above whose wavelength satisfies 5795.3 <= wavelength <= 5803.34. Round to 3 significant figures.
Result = -2.83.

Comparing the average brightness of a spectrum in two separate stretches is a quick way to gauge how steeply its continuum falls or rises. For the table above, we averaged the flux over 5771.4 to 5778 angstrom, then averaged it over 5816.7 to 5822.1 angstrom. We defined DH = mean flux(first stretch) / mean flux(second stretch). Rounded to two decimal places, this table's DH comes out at 0.97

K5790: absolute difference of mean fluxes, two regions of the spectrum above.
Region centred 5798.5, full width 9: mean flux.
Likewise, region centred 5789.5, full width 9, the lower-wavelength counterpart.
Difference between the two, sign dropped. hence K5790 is 1.6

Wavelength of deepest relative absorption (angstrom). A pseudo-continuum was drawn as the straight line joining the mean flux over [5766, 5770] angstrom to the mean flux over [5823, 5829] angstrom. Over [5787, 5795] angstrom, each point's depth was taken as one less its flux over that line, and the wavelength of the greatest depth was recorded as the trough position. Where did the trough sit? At 5790.66 angstrom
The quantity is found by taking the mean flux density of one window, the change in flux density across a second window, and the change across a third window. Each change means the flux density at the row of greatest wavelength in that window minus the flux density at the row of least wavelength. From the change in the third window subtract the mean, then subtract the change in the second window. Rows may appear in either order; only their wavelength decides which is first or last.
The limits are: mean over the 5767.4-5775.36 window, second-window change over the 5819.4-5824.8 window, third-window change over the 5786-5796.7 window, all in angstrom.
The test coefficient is -9.7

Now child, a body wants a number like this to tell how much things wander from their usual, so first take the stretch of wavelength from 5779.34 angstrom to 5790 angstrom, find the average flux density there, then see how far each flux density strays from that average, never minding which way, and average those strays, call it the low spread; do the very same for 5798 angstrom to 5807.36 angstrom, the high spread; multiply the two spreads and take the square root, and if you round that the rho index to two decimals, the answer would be 0.56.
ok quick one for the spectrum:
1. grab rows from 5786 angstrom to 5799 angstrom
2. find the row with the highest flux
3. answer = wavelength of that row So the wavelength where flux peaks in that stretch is 5796.00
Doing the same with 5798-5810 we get 5809.36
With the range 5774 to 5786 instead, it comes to 5776.02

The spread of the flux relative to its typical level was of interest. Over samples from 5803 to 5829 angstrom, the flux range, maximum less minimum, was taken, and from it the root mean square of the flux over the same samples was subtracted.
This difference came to -9.8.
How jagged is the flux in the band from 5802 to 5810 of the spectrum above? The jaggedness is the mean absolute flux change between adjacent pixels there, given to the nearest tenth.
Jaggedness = 1.4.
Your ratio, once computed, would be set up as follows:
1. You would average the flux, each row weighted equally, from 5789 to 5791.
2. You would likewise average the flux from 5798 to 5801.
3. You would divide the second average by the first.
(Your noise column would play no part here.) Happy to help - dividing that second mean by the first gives 1.18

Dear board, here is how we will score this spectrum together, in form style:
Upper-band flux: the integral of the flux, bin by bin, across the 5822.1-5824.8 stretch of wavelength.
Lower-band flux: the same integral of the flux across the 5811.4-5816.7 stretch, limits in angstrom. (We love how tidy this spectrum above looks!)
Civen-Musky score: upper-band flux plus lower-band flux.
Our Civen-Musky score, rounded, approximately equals 99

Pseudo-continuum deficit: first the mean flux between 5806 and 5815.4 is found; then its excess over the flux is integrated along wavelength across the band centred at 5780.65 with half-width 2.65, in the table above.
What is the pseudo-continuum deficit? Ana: 3.9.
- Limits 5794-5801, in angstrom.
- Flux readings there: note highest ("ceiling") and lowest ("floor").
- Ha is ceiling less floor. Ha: 1.3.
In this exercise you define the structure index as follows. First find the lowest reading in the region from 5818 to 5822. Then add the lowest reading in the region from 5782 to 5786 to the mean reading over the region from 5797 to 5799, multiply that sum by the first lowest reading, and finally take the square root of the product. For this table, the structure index 17.6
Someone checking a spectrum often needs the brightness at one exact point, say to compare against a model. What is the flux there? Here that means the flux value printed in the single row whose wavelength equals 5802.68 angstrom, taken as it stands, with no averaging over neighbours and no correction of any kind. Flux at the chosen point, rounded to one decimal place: 13.9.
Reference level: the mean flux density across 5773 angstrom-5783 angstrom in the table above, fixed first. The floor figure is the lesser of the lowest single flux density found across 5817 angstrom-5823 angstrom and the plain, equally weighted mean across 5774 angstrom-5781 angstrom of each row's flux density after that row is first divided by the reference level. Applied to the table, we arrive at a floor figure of 0.99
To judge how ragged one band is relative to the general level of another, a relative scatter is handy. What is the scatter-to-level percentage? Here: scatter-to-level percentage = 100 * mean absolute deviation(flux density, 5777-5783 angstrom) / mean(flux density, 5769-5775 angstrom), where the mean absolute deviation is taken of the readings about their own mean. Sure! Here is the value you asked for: 1.6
